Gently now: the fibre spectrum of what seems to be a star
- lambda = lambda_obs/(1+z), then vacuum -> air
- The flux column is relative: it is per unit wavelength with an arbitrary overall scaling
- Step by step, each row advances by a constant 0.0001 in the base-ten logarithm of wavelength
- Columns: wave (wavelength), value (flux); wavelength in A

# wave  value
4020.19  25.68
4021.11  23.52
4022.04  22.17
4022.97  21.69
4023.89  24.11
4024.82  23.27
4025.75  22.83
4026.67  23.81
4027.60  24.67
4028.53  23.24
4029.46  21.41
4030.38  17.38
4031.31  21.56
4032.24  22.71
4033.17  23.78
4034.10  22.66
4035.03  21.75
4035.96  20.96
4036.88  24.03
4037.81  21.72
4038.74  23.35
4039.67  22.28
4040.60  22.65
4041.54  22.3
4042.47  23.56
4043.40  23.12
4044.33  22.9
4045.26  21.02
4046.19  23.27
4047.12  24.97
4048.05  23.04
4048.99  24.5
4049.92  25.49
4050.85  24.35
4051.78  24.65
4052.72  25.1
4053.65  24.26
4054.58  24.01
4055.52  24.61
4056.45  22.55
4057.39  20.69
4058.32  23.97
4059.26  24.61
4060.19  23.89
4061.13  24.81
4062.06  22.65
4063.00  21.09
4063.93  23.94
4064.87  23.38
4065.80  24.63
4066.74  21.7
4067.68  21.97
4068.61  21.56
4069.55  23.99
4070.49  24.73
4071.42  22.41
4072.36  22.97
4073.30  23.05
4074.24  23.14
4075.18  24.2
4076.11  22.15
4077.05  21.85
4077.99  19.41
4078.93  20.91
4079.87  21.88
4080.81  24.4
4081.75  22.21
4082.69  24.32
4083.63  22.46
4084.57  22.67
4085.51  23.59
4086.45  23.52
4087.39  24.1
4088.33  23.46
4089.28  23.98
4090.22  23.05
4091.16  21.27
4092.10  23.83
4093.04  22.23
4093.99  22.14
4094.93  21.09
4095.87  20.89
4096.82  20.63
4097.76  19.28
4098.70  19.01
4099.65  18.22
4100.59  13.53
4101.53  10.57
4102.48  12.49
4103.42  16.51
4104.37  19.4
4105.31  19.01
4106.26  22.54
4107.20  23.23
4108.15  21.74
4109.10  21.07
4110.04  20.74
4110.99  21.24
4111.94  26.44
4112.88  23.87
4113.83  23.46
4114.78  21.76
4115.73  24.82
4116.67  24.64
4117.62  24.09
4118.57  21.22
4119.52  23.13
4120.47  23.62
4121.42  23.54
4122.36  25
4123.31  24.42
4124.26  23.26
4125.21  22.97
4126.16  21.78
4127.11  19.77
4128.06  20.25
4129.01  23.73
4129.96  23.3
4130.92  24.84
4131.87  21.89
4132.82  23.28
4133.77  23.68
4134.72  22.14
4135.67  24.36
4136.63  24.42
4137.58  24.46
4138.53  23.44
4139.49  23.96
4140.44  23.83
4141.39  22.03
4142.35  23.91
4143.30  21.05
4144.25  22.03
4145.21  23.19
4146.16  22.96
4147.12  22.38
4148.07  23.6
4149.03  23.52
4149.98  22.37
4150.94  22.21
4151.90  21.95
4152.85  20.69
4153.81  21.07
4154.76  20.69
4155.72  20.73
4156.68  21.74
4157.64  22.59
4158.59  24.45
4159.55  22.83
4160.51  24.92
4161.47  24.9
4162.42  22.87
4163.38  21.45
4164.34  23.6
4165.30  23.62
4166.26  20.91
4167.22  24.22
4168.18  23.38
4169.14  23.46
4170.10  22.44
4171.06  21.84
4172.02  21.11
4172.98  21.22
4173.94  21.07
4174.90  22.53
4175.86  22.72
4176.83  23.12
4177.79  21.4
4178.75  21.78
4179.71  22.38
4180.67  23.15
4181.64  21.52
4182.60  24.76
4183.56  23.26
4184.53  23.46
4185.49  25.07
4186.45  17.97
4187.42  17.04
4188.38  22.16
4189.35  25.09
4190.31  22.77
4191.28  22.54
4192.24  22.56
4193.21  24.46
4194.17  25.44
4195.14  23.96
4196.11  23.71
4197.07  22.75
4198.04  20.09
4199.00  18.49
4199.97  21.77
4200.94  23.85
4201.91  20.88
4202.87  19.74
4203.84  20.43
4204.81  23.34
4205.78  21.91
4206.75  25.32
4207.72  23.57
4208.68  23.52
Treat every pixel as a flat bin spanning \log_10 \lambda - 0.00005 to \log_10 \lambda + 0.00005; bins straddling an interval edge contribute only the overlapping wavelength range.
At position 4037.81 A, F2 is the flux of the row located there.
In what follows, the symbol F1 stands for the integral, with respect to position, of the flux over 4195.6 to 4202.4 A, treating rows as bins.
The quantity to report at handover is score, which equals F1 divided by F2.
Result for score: 6.78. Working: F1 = 147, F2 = 21.72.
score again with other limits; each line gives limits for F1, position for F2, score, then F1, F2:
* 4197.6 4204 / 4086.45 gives 5.66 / 133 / 23.52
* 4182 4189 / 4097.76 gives 7.99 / 154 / 19.28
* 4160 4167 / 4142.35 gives 6.80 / 163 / 23.91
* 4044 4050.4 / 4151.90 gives 6.89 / 151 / 21.95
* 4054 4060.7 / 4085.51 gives 6.67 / 157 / 23.59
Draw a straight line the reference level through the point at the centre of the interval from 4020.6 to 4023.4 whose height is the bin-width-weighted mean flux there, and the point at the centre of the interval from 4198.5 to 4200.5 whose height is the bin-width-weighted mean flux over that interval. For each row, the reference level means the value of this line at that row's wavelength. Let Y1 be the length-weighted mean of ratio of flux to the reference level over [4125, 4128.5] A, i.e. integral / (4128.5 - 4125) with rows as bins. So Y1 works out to 1.00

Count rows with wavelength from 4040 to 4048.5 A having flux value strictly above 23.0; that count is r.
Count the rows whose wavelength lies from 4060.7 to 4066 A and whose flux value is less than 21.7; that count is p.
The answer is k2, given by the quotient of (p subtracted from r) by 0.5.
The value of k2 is 8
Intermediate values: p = 1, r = 5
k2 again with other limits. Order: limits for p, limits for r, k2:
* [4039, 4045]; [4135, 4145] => 14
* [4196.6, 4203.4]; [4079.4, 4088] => 2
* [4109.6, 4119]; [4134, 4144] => 8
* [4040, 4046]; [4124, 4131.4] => 6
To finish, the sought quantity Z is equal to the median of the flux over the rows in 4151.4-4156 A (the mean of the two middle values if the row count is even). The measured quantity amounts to 20.7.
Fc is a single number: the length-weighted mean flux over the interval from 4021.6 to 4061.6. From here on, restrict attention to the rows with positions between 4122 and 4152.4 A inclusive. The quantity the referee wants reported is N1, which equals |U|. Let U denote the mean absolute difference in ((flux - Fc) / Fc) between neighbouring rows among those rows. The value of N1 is 0.047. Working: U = 0.047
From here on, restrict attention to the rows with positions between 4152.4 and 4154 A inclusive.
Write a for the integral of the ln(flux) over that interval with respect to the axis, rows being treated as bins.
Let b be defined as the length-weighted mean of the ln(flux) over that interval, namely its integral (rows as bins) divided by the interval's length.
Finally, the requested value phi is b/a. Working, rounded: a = 4.8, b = 3.03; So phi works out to 0.625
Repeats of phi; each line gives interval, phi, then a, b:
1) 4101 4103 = 0.500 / 4.9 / 2.46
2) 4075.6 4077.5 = 0.526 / 5.9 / 3.11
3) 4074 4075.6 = 0.625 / 5.1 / 3.16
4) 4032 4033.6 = 0.625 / 5.0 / 3.15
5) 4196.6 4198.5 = 0.526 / 5.8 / 3.06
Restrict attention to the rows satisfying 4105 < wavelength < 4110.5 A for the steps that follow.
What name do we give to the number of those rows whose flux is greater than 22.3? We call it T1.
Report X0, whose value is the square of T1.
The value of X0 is 4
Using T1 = 2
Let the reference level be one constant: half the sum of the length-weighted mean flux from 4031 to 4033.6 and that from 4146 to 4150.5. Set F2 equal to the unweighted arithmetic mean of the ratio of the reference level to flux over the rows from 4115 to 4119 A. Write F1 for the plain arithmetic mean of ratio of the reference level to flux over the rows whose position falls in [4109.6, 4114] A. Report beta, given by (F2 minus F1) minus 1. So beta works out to -1.03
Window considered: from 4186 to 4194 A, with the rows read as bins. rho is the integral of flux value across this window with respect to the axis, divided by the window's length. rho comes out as 22.0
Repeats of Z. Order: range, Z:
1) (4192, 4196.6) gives 24.0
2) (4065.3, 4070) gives 22.0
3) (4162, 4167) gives 22.9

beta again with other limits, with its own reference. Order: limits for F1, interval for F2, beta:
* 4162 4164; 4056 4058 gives -0.97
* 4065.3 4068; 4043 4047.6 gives -1.01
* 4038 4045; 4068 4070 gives -0.99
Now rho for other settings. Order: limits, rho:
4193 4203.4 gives 22.2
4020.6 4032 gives 22.5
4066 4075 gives 22.9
